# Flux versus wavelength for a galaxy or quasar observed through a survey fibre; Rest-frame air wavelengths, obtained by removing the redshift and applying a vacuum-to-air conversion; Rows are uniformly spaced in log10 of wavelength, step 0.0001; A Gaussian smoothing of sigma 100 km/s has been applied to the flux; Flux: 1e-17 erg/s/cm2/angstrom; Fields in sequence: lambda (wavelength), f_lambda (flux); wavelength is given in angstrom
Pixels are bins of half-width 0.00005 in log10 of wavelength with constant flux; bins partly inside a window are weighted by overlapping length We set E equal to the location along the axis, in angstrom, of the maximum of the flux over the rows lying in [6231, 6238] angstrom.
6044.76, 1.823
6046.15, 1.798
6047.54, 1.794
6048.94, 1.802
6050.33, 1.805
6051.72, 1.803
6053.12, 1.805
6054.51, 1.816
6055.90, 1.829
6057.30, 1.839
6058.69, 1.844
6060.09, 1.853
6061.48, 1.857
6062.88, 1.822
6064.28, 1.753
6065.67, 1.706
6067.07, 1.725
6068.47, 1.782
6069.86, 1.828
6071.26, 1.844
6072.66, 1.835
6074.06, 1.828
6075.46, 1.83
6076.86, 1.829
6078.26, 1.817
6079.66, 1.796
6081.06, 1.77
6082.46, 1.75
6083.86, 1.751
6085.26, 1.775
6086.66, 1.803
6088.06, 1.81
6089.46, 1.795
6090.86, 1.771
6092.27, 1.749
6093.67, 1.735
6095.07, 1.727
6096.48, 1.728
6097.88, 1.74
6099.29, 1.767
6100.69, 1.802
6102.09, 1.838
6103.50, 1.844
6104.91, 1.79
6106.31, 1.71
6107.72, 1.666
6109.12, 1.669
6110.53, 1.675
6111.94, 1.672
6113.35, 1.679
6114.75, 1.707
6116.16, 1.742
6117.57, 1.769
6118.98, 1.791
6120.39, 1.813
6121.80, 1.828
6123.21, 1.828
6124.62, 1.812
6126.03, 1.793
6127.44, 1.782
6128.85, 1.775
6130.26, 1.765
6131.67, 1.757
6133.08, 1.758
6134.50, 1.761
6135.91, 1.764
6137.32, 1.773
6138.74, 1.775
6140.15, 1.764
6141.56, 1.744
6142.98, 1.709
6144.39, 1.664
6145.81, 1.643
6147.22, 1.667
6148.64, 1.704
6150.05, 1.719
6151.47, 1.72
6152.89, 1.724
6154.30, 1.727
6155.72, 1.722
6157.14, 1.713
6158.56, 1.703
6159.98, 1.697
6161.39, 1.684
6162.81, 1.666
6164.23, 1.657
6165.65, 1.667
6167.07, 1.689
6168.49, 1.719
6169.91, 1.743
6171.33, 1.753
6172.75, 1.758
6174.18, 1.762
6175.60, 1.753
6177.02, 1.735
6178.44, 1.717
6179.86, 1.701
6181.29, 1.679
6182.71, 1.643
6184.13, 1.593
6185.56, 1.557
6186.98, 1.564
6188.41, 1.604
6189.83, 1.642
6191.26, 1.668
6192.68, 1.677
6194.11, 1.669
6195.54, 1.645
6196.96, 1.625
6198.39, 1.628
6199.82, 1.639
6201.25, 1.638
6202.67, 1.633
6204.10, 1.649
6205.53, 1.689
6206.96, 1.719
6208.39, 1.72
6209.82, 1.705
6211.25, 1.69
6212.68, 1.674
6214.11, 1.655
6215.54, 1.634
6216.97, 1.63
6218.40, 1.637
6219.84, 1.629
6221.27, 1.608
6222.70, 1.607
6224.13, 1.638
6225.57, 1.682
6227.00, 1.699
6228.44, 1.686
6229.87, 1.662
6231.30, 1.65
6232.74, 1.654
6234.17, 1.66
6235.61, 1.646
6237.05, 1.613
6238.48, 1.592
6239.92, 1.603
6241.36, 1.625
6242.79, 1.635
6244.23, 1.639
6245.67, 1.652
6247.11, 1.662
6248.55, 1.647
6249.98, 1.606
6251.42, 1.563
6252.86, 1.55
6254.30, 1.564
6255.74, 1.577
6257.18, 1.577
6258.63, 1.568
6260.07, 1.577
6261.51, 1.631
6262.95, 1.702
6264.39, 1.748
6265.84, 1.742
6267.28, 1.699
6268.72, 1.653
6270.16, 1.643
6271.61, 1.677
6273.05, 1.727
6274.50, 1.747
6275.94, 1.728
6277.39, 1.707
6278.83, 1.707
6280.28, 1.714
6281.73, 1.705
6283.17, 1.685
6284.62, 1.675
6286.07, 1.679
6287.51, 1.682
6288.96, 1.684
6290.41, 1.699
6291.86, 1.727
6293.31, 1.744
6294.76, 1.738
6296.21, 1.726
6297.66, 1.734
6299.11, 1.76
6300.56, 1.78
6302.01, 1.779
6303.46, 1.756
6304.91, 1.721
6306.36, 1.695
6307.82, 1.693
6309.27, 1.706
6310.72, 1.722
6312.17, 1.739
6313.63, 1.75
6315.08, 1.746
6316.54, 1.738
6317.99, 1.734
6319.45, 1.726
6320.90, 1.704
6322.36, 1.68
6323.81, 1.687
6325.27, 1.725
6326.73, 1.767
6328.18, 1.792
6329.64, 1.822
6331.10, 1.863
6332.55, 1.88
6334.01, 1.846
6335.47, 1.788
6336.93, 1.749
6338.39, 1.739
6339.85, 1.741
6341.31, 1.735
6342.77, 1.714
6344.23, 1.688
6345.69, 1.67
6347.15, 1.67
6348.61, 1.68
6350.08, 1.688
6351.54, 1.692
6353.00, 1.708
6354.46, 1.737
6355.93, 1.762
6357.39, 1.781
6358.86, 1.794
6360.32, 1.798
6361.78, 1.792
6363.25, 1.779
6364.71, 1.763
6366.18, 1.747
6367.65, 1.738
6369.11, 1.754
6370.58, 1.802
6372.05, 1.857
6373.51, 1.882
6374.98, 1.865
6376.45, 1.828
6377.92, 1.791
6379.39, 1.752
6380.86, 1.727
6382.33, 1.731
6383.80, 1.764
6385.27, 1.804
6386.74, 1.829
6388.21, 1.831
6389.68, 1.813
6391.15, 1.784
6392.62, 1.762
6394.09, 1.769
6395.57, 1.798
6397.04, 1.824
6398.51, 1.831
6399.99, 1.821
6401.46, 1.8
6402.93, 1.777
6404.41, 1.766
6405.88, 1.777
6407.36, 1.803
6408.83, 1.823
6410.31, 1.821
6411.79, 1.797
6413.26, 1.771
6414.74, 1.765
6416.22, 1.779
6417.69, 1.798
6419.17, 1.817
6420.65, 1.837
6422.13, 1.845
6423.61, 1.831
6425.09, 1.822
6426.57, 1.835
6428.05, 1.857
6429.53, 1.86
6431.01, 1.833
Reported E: 6234.17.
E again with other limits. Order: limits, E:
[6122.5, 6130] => 6123.21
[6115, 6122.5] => 6121.80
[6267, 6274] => 6273.05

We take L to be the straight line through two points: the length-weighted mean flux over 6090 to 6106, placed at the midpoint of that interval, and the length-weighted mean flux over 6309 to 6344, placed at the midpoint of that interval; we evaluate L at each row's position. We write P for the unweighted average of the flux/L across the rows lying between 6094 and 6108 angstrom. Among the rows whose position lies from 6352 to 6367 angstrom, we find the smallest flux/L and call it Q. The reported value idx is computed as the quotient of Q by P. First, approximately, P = 0.99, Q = 0.975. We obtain 0.980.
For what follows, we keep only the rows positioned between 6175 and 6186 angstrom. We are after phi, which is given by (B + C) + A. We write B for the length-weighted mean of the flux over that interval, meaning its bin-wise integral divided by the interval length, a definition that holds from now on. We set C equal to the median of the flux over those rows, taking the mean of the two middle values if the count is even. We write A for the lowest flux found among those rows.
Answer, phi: 4.92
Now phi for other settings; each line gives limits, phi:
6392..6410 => 5.36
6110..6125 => 5.20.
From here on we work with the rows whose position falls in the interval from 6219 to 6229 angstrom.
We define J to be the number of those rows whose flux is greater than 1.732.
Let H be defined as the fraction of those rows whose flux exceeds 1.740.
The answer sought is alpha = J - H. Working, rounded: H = 0.0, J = 0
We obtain 0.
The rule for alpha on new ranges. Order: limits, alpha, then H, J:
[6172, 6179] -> 3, 0.6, 4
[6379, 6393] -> 7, 0.8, 8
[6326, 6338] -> 7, 1.0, 8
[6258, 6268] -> 2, 0.3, 2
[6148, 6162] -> 0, 0.0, 0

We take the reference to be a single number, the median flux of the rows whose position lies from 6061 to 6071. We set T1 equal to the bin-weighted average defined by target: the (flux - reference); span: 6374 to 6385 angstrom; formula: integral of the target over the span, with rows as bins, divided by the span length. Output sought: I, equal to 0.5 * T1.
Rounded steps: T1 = 0.001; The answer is 0.000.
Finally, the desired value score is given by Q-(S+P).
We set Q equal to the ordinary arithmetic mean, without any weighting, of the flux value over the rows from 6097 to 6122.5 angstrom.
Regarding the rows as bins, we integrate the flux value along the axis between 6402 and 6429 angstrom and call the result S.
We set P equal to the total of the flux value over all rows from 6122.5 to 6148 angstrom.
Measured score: -78.6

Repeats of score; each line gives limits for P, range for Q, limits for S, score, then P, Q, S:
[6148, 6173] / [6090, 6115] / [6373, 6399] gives -75.8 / 30.8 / 1.737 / 46.7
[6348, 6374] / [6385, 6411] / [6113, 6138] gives -74.3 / 31.8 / 1.802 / 44.3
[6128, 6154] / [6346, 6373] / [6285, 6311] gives -74.2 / 31.2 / 1.752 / 44.8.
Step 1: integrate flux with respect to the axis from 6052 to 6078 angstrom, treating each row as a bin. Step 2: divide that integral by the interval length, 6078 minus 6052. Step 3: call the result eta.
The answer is 1.81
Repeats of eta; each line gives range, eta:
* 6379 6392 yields 1.78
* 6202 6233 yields 1.66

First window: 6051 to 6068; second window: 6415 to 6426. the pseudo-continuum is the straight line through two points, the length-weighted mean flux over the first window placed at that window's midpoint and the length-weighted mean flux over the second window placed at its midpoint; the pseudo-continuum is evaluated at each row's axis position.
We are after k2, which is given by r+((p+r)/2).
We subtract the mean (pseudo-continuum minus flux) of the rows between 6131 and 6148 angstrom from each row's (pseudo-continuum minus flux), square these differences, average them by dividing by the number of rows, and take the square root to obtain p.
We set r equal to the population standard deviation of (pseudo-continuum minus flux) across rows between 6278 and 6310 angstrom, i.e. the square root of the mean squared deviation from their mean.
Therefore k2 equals 0.069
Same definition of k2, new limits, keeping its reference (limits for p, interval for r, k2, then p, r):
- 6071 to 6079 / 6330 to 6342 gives 0.090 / 0.0082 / 0.057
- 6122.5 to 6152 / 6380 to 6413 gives 0.069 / 0.0473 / 0.030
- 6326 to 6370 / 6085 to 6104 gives 0.083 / 0.0540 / 0.038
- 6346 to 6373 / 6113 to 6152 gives 0.097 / 0.0486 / 0.049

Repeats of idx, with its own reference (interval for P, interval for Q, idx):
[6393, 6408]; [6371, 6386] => 0.960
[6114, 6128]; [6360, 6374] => 0.983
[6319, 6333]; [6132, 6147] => 0.924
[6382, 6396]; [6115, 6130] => 0.963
